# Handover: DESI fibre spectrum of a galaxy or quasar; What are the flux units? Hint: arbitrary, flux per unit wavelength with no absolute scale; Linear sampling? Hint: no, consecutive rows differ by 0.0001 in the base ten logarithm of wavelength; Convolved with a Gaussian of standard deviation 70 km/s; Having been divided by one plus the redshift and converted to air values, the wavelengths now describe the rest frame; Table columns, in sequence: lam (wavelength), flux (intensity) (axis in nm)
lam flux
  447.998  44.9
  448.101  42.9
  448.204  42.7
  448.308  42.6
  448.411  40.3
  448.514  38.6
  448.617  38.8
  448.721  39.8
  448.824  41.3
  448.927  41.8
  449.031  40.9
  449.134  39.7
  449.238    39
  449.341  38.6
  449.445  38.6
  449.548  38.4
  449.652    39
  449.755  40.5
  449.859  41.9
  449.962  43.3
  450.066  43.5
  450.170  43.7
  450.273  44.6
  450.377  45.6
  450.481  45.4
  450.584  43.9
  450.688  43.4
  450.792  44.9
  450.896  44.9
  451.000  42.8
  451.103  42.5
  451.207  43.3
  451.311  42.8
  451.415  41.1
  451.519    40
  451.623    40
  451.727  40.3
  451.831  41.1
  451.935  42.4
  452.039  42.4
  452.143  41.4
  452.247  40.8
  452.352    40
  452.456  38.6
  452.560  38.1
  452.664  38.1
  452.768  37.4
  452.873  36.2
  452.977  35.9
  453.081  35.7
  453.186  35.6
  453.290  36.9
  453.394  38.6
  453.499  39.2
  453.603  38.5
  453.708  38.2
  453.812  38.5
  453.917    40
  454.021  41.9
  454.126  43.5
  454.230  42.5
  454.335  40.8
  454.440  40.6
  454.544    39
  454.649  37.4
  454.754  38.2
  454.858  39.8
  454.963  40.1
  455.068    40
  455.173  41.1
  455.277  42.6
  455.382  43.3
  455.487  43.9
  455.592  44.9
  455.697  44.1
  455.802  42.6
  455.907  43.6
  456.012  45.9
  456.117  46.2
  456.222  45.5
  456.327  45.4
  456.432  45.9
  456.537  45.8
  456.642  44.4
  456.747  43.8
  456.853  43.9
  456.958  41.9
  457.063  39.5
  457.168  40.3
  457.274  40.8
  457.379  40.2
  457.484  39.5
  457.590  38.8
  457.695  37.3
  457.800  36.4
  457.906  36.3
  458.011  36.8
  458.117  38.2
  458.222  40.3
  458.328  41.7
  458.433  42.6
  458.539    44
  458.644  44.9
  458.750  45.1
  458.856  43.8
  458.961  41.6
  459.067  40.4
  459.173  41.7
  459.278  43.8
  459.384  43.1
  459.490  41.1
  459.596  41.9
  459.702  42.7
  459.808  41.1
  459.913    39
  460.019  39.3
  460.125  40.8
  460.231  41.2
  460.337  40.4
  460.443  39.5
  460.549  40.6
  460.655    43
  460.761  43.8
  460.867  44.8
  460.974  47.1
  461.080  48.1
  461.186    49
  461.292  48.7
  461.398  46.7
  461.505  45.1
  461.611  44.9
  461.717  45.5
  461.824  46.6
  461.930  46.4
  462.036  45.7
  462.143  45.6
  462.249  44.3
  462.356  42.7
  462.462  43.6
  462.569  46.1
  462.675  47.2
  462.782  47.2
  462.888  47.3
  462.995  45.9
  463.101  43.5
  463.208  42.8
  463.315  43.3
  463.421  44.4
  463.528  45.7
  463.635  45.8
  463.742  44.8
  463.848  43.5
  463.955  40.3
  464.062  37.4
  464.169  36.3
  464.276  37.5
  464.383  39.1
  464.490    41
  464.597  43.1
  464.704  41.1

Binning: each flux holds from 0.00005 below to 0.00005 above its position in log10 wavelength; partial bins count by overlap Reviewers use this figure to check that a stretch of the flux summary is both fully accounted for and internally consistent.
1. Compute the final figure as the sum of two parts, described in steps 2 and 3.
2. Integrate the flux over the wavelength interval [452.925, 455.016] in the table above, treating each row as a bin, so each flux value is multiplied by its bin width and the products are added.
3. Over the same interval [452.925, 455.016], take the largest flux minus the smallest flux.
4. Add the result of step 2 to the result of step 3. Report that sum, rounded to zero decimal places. 90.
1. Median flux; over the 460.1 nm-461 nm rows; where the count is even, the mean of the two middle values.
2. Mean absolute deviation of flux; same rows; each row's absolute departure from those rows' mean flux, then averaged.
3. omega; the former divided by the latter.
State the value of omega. 20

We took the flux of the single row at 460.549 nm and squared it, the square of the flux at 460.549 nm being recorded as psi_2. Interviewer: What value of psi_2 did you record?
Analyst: 1648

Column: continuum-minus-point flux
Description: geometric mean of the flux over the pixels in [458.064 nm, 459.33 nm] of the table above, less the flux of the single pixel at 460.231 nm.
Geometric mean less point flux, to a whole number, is 1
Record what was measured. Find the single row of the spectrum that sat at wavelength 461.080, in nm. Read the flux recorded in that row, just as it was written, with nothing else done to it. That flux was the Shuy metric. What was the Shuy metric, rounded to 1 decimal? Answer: 48.1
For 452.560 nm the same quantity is 38.1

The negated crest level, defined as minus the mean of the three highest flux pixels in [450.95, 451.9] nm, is -43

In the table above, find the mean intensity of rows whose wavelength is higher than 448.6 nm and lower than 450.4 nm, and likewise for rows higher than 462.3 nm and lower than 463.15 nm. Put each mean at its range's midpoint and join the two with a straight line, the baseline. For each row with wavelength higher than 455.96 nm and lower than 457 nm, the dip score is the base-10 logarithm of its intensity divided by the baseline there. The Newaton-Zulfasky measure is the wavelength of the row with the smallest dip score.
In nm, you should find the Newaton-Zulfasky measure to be 456.958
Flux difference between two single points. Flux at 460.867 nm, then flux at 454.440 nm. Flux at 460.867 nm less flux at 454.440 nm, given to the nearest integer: 4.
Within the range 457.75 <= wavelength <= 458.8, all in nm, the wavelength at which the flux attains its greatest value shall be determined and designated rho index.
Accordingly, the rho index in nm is 458.750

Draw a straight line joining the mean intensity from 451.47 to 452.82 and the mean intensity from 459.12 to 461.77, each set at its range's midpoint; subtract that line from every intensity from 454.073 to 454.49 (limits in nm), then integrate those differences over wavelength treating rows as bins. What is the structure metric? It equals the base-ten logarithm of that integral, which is -0.40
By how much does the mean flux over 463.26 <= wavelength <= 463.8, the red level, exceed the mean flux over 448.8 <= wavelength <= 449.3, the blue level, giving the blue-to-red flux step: 4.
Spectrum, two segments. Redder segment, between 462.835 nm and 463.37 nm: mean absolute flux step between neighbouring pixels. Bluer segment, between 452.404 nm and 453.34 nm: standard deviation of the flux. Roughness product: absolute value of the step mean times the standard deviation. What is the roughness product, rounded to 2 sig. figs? 1.4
